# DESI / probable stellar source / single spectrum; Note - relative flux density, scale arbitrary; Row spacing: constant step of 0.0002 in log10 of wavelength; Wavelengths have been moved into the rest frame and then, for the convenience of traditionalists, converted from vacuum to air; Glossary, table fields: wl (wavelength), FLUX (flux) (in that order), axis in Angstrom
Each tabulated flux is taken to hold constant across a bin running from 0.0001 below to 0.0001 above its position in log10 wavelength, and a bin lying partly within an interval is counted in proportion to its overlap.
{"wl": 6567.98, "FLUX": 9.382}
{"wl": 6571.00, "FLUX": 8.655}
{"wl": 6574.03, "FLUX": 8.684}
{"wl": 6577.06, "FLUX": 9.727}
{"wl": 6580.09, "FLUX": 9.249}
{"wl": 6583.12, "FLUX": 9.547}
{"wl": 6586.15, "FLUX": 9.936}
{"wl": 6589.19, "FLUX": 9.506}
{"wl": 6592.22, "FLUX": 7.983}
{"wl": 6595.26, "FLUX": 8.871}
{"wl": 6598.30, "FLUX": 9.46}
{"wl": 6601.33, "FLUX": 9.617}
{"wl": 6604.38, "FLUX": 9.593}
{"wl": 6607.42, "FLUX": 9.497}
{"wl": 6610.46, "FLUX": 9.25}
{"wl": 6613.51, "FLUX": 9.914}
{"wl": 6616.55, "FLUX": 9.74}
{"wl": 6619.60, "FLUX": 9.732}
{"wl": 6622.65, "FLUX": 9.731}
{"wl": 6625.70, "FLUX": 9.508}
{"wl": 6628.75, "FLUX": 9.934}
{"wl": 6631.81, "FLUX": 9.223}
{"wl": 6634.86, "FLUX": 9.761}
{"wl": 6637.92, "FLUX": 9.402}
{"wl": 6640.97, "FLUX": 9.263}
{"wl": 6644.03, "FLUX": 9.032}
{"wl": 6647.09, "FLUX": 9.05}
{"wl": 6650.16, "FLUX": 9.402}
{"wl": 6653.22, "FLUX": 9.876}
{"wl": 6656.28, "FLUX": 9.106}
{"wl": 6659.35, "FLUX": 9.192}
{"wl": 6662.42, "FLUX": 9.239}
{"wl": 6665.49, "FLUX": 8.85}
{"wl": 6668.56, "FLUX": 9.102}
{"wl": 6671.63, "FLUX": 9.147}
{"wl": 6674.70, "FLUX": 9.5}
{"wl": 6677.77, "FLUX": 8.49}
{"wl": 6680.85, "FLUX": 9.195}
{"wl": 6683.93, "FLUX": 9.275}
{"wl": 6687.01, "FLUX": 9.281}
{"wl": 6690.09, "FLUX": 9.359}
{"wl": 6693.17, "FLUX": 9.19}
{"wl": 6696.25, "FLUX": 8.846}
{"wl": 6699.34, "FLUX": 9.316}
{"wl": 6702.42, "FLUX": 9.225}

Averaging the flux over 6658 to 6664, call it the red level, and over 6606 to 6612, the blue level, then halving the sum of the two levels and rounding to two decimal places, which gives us 9.29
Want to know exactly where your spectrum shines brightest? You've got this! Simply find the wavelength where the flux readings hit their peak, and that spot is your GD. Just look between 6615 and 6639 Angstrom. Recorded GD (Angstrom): 6628.75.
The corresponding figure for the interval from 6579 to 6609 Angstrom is 6586.15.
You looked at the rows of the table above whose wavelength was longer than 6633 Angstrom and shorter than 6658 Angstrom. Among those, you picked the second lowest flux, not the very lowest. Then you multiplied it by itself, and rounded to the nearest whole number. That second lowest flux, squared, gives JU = 82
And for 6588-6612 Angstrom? 79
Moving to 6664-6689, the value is 78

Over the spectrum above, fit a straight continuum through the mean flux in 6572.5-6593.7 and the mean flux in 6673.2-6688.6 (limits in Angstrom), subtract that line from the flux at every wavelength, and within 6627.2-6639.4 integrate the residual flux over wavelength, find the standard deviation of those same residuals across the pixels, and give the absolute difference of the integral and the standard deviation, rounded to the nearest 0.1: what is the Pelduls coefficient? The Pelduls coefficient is 4.5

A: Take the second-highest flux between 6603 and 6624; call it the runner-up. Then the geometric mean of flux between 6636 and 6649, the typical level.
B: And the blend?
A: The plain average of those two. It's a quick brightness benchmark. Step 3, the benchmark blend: 9.46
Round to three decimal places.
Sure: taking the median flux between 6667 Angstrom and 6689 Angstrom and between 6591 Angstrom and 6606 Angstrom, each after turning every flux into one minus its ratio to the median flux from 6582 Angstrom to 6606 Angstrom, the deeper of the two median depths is 0.035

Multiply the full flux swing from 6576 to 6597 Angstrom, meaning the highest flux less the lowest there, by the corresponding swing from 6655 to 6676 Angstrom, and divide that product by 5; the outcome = 0.25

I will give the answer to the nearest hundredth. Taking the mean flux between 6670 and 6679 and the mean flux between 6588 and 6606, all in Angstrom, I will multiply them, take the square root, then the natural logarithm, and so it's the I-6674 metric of 2.21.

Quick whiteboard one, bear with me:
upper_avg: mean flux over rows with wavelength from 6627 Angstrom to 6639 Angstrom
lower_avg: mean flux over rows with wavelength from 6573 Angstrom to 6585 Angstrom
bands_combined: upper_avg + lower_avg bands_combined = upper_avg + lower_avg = 18.9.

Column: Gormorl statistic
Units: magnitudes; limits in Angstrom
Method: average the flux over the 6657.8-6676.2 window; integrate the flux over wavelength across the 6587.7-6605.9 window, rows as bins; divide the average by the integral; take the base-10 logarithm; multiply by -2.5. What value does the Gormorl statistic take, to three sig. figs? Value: 3.15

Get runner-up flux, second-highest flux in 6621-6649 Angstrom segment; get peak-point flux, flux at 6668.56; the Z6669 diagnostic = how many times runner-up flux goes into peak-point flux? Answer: 0.93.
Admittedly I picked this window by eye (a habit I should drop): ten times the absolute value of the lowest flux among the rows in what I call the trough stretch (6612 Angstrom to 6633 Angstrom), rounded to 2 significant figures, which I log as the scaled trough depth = 92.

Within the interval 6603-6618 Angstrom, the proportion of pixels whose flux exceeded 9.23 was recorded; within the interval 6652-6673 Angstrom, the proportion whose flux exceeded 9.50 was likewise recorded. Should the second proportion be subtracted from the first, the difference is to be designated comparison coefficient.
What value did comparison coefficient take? 0.9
